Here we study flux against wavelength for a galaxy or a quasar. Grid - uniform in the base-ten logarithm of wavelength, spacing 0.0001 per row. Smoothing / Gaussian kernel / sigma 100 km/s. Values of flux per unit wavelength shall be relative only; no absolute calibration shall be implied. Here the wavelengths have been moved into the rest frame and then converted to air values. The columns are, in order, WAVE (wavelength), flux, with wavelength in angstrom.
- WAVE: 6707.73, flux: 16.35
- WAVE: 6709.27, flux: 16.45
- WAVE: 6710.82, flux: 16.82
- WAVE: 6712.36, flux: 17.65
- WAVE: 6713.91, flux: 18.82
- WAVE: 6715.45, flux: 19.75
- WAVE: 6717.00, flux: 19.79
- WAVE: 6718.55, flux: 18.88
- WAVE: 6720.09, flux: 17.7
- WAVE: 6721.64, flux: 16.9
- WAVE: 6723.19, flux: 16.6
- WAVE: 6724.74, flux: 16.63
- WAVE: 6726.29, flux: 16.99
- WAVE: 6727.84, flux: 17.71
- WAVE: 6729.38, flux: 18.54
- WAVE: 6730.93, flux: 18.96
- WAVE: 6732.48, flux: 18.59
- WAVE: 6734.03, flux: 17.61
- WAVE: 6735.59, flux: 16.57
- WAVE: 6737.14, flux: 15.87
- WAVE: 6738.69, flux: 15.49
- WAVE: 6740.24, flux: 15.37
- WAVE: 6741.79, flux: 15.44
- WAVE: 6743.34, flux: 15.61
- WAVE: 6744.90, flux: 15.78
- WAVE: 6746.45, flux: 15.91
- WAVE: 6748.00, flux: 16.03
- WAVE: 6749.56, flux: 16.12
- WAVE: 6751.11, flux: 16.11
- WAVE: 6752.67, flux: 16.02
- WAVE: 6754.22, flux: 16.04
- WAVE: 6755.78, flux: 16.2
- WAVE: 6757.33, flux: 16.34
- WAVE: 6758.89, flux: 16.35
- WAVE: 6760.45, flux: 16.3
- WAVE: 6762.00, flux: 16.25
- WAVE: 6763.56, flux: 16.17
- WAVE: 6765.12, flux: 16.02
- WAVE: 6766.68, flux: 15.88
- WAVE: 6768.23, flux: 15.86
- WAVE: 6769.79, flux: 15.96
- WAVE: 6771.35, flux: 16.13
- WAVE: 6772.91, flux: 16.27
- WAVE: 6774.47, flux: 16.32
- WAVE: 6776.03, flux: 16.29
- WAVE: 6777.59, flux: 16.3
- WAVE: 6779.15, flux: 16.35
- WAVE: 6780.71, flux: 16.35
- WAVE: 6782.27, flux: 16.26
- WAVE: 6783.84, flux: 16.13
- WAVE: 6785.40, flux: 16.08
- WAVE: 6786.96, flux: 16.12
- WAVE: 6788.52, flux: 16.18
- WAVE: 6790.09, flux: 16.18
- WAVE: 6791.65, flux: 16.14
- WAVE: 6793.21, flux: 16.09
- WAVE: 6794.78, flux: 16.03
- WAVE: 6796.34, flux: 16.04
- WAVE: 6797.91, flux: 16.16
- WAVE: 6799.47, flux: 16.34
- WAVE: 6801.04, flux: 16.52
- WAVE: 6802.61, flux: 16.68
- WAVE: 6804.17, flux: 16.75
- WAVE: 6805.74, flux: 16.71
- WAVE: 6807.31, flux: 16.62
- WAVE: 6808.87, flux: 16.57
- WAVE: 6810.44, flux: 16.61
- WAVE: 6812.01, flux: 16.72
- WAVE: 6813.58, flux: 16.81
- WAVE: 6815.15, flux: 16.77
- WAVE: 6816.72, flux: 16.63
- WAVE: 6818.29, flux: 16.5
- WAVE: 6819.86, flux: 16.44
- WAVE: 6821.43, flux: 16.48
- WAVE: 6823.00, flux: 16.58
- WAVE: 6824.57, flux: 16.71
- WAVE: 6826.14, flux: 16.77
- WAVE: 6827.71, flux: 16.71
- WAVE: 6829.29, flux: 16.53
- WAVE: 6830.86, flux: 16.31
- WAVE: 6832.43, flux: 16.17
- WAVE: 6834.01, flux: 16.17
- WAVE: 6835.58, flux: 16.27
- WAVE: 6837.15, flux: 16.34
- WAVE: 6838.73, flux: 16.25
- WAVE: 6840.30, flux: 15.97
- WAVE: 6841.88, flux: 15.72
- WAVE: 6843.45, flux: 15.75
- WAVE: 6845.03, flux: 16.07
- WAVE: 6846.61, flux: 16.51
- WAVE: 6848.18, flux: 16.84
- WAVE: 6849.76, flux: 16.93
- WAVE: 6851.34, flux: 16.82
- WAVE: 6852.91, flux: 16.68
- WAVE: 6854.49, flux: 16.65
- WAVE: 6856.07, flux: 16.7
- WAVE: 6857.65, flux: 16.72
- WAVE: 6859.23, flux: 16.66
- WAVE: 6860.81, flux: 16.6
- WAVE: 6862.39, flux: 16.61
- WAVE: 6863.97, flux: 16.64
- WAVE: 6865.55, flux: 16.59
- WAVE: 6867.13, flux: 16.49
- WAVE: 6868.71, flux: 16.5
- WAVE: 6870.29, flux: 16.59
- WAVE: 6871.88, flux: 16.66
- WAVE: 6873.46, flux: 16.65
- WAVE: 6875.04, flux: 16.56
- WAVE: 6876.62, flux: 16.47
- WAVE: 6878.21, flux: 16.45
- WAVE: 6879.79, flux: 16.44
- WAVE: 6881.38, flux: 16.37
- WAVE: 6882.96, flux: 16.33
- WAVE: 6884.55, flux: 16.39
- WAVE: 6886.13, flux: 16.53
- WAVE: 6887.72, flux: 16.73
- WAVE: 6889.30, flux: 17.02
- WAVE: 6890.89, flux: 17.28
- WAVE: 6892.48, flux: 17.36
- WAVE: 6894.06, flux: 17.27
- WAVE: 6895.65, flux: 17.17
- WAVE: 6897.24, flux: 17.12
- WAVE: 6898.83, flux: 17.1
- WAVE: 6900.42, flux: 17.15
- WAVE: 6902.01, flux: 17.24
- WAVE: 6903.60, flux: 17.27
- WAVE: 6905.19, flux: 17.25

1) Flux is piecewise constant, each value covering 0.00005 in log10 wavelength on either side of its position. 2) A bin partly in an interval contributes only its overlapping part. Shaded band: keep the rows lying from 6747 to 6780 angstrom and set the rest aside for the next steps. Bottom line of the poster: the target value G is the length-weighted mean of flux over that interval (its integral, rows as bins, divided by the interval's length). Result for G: 16.16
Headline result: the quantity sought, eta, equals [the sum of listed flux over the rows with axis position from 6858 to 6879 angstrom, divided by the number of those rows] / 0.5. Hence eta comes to 33.1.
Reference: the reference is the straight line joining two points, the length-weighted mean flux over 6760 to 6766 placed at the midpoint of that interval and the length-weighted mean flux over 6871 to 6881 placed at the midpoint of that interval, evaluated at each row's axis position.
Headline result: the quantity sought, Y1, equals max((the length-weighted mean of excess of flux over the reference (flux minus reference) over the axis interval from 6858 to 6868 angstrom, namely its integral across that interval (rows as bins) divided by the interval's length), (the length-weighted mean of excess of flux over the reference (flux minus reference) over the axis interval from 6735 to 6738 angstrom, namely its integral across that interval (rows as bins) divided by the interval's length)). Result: 0.1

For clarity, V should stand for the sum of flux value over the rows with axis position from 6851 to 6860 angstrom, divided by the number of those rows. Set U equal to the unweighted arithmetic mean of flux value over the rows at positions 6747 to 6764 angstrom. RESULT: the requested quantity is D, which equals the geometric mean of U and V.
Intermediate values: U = 16.2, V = 16.7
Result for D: 16.44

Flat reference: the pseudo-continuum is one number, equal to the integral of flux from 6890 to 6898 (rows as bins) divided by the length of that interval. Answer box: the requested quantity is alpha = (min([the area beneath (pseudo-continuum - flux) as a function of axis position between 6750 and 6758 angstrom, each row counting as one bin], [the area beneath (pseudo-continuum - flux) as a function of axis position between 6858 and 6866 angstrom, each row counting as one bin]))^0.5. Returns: 2.20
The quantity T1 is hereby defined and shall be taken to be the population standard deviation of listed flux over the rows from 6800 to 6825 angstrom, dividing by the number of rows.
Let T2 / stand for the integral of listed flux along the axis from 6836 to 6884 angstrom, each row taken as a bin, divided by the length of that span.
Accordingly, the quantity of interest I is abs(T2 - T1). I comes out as 16.4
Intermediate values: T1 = 0.11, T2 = 16.5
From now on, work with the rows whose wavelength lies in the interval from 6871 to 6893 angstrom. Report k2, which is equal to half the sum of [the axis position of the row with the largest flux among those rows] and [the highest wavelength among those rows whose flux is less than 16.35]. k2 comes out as 6887.7 angstrom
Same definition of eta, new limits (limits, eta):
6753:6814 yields 32.6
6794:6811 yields 32.9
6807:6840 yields 33.0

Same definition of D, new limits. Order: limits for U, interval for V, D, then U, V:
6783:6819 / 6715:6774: 16.56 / 16.4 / 16.7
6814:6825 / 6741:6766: 16.31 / 16.6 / 16.0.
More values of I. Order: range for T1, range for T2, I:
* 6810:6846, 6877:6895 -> 16.4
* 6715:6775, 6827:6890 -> 15.3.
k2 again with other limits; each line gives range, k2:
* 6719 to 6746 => 6737.9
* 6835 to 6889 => 6866.4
